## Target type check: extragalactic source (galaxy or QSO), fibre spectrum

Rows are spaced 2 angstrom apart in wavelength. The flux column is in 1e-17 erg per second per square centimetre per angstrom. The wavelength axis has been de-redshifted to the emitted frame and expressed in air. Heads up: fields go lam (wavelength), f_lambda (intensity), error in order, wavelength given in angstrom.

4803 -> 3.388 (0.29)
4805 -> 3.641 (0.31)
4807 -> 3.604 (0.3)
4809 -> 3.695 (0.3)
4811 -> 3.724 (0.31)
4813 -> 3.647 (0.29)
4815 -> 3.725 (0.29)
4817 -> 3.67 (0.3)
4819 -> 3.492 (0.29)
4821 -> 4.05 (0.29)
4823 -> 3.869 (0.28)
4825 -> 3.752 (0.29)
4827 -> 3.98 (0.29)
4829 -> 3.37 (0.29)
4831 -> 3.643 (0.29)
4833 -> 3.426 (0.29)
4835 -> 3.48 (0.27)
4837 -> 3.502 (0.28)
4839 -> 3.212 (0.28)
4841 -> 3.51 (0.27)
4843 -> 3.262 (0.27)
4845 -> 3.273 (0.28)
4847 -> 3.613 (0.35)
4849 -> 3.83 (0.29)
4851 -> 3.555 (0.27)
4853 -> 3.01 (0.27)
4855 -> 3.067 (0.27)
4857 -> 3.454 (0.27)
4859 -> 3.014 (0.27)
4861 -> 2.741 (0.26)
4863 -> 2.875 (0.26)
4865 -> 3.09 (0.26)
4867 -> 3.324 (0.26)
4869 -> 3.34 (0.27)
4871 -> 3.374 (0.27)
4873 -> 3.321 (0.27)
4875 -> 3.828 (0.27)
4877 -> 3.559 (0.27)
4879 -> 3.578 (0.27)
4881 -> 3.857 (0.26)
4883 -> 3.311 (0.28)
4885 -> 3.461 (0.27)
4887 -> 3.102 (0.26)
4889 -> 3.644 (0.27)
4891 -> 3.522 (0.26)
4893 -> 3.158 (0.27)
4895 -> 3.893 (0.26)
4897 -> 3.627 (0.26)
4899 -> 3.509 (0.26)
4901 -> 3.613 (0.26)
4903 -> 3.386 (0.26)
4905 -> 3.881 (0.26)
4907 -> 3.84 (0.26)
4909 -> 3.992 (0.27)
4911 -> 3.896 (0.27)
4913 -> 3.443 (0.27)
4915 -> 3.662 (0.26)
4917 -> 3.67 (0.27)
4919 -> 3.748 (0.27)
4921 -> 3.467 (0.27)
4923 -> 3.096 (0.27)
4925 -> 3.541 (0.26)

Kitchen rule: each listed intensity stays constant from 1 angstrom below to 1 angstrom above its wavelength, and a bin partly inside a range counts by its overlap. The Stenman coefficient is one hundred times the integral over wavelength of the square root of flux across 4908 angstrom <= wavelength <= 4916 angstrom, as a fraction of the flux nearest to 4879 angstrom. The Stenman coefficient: 433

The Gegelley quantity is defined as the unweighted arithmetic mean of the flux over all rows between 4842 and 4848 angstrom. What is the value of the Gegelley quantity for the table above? 3.38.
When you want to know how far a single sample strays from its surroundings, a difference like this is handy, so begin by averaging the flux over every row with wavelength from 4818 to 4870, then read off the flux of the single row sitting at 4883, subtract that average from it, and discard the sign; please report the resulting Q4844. 0.10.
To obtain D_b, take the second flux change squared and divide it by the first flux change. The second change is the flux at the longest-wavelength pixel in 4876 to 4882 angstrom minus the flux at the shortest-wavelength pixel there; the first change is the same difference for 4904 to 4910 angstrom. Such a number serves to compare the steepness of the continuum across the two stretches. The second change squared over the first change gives 0.80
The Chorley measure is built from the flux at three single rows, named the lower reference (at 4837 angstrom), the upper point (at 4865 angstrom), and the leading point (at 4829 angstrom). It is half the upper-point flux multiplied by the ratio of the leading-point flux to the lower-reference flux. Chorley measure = 1.49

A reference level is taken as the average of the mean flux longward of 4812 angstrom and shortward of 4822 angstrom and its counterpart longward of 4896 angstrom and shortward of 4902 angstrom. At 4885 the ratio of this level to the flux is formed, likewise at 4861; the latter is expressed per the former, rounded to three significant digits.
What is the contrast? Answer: 1.26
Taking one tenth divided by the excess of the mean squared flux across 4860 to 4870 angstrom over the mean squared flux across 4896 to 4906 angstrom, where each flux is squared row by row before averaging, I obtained -0.03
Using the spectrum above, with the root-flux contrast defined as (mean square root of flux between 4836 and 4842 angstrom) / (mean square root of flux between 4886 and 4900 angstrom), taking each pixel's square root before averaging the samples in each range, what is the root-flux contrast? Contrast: 0.99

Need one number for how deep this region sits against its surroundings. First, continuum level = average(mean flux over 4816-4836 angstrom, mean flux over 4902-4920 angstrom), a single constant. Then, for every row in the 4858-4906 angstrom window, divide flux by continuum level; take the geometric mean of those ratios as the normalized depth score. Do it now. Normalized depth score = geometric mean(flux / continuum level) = 0.92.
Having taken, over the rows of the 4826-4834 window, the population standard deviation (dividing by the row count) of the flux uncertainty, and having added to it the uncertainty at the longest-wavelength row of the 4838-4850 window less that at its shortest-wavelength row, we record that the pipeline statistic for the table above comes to 0.010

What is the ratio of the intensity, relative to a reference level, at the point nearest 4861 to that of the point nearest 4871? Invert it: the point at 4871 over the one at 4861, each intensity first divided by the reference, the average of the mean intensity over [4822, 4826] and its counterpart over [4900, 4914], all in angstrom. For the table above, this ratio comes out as 1.23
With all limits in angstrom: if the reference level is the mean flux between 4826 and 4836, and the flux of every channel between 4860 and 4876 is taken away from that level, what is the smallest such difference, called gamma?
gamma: -0.25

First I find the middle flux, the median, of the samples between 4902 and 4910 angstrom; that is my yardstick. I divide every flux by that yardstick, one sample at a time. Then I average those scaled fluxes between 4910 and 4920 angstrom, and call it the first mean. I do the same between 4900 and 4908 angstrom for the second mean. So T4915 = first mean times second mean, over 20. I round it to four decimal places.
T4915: 0.0455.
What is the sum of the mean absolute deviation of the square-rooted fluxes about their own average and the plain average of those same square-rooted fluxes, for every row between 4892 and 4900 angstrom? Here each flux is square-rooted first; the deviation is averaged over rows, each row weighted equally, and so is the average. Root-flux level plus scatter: 1.94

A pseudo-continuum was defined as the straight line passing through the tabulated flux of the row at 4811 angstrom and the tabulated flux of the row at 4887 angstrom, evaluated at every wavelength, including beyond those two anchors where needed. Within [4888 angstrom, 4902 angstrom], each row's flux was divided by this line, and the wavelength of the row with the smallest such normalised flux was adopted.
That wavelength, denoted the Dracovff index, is 4893 angstrom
